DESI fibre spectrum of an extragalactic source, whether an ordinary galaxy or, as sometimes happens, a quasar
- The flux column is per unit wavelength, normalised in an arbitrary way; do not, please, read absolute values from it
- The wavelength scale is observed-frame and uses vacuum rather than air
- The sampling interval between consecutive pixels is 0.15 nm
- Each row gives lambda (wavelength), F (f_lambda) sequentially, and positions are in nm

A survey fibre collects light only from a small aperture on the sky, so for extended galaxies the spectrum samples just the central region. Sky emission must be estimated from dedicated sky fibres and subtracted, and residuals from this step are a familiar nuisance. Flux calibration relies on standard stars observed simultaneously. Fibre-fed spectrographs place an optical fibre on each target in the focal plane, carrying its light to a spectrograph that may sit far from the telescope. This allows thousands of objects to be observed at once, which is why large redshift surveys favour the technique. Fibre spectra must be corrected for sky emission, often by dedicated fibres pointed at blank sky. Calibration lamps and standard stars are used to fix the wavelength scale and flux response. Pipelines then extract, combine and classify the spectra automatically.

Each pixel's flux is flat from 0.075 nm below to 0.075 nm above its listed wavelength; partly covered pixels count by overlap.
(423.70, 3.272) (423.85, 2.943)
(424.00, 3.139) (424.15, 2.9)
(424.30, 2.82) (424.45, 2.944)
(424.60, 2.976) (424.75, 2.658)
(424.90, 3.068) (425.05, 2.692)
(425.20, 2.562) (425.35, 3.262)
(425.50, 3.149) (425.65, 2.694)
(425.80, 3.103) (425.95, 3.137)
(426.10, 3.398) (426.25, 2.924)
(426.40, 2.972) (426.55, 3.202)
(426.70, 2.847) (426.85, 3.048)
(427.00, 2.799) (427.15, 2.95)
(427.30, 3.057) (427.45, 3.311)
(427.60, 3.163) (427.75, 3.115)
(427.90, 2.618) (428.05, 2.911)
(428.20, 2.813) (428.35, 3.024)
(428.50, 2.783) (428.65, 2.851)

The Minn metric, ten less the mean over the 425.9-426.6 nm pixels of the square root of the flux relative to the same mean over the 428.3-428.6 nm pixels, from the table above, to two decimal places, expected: 8.96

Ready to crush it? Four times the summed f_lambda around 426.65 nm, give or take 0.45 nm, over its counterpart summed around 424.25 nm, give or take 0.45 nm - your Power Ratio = 4.02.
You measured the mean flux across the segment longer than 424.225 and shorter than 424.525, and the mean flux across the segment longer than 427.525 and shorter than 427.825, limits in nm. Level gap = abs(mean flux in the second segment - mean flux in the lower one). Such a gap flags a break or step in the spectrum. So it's 0.26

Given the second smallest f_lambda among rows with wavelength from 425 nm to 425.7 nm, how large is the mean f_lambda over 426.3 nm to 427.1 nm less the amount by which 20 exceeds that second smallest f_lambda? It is -14.3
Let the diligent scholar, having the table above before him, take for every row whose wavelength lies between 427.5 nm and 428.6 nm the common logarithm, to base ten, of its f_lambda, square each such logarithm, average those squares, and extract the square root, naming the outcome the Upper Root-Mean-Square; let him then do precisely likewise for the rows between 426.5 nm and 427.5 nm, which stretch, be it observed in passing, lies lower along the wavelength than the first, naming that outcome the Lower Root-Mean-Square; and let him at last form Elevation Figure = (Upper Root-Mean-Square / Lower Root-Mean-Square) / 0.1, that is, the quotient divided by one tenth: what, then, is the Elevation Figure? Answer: 9.7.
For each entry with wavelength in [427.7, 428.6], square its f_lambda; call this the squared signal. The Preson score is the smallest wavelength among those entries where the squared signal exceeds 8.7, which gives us 427.75 nm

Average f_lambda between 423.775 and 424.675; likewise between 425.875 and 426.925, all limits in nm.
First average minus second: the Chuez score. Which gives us -0.12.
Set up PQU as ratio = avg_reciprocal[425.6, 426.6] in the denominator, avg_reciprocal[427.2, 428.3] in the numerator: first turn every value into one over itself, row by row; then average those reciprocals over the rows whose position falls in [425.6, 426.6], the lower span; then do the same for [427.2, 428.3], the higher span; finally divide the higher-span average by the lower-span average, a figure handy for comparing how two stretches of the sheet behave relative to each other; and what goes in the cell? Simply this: 1.02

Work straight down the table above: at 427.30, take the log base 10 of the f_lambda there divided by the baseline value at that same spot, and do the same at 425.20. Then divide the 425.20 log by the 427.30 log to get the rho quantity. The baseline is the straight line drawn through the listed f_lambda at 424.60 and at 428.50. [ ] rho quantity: -1.9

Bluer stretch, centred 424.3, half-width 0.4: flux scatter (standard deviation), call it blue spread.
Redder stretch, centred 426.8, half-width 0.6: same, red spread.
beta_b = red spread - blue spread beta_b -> 0.01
